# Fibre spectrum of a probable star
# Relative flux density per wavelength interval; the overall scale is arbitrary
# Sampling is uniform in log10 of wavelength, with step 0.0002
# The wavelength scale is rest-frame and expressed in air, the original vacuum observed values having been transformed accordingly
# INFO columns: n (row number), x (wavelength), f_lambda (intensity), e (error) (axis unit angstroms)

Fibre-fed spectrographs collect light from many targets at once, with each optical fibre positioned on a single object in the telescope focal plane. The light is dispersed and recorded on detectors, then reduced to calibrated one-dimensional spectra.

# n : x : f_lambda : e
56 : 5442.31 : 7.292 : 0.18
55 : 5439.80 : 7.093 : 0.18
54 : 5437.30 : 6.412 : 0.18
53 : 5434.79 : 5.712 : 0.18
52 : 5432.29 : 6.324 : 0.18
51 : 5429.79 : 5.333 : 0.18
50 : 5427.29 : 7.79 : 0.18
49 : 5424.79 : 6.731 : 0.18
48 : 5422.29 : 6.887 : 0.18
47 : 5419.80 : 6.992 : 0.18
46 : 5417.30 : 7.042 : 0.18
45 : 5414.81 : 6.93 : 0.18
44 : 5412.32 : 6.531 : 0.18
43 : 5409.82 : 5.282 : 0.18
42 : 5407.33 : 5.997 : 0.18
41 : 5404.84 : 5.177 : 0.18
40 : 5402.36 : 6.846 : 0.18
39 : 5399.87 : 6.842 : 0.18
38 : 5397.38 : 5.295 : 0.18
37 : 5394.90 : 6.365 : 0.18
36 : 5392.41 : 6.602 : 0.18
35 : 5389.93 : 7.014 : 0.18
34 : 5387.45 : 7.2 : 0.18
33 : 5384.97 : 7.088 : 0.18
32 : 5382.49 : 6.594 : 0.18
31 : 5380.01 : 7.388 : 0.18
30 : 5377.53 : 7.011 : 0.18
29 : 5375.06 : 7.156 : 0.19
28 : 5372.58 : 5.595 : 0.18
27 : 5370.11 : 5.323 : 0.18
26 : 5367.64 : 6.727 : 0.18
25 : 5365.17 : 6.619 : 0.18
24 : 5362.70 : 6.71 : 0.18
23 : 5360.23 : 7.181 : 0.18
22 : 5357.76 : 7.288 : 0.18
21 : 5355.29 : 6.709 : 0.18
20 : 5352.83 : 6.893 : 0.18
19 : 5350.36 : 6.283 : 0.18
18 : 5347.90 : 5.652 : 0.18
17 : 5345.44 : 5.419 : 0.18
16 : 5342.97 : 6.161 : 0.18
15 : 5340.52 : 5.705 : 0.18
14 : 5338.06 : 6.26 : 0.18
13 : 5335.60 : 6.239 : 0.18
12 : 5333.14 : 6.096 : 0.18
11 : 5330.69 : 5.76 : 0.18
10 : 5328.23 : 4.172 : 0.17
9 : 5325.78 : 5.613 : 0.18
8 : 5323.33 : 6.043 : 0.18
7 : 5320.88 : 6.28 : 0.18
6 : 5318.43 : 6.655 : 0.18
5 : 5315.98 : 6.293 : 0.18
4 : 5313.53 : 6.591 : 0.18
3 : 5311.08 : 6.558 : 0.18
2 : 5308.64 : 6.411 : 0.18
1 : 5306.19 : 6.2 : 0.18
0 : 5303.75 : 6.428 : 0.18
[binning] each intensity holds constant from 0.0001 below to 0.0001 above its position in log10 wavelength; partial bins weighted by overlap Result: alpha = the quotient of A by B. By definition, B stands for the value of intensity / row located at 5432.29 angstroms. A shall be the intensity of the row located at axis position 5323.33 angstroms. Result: 0.96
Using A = 6.043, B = 6.324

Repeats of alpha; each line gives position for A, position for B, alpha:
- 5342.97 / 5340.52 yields 1.08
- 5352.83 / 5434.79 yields 1.21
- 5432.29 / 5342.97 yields 1.03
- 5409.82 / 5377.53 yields 0.75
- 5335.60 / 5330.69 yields 1.08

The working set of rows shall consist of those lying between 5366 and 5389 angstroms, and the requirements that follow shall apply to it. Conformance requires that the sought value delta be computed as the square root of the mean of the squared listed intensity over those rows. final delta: 6.71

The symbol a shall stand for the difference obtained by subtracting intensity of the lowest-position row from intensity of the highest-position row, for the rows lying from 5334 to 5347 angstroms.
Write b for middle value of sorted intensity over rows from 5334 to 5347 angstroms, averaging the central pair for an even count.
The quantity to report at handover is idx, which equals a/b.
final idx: -0.1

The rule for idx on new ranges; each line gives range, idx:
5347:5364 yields 0.2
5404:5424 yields 0.3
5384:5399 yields -0.3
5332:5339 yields 0.0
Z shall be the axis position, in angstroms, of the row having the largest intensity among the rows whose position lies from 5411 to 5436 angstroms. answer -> 5427.29 angstroms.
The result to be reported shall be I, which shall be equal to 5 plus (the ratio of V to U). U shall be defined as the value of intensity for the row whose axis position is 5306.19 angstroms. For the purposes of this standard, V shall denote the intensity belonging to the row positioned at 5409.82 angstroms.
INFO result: 5.85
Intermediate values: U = 6.2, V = 5.282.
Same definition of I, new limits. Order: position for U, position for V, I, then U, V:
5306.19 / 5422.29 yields 6.11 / 6.2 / 6.887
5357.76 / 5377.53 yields 5.96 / 7.288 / 7.011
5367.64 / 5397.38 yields 5.79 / 6.727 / 5.295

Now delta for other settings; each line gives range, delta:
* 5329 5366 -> 6.35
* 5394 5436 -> 6.40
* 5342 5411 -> 6.48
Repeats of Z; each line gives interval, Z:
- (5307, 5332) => 5318.43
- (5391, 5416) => 5414.81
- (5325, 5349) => 5338.06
